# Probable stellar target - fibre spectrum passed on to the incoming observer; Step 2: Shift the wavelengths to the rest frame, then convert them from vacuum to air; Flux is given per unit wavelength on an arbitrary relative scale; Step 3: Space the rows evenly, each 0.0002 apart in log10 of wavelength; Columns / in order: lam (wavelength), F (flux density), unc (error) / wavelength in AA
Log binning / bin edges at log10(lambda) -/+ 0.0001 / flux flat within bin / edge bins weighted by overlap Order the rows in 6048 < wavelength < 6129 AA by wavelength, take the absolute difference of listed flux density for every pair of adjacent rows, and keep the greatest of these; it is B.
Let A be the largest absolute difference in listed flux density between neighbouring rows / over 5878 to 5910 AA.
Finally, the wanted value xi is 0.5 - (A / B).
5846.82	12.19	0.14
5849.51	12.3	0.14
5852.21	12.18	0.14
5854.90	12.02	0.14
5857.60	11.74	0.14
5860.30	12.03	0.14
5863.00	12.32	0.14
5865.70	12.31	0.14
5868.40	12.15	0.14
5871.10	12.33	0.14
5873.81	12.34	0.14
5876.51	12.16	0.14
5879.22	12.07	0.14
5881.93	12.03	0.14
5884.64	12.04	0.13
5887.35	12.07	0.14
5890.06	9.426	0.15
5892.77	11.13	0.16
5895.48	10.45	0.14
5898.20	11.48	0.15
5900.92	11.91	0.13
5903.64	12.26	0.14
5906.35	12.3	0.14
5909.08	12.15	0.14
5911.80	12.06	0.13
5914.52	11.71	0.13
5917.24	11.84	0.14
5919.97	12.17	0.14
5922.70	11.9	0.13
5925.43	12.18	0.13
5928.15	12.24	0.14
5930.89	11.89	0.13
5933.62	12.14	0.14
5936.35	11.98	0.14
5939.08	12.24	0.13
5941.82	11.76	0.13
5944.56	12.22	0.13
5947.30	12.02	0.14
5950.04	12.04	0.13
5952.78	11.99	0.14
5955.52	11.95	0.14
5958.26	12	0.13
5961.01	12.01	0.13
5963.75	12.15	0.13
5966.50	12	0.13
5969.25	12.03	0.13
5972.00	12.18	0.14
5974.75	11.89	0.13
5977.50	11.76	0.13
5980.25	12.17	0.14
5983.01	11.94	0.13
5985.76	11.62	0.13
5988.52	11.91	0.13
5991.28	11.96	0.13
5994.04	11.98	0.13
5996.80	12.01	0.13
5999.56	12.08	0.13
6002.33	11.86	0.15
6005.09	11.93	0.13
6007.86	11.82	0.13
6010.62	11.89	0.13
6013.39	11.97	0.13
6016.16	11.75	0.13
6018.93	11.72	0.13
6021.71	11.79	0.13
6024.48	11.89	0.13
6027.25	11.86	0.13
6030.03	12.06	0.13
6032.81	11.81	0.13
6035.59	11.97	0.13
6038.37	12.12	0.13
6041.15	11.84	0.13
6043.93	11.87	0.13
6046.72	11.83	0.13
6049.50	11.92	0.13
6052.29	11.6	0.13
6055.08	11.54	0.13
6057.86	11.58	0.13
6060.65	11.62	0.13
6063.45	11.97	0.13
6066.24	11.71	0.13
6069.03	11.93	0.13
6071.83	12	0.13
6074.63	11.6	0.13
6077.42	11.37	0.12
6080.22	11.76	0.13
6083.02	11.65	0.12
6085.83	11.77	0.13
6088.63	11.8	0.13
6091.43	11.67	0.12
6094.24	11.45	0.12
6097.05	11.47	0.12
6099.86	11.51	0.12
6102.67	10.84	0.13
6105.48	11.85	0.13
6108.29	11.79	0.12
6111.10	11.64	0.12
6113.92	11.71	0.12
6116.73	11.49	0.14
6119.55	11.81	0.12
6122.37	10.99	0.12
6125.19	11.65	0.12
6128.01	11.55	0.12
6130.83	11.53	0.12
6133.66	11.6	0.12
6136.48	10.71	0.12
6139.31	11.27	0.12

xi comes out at -2.1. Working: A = 2.6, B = 1.0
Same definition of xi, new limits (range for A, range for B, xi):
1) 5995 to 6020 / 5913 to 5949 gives 0.0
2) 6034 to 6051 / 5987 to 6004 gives -0.8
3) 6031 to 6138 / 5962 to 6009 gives -2.0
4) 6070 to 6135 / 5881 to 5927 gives 0.1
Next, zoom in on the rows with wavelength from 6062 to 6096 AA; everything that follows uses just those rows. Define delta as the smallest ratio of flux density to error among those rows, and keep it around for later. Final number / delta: 89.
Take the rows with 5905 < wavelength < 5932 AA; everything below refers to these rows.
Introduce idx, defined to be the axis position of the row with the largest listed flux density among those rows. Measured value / 5906.35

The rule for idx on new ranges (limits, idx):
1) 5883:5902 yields 5887.35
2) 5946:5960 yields 5950.04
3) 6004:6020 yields 6013.39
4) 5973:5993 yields 5980.25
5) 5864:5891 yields 5873.81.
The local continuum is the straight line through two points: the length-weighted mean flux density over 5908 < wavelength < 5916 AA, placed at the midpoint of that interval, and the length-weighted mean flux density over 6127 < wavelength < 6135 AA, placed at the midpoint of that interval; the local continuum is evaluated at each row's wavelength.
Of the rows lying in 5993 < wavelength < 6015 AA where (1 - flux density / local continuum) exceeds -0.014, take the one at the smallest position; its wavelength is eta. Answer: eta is 5994.04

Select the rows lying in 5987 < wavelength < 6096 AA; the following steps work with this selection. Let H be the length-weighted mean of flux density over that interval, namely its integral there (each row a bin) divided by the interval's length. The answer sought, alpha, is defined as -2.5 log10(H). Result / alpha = -2.681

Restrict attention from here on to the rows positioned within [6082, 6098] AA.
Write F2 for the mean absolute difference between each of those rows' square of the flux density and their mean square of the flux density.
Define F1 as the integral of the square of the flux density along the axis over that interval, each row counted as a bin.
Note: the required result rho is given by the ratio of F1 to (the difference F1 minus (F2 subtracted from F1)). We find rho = 801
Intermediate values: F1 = 2167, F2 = 2.7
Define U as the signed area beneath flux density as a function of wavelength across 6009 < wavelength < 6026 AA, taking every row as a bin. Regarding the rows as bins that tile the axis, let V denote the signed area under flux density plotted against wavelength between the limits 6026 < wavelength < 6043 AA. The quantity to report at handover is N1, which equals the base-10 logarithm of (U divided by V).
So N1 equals 0.00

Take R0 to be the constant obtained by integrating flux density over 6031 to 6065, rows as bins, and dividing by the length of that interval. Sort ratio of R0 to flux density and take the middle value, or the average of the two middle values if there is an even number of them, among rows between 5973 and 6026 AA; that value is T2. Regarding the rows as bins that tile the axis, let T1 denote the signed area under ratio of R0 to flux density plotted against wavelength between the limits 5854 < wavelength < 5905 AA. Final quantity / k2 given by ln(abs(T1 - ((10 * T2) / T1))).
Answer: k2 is 3.93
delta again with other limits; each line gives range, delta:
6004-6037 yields 90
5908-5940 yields 85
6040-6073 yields 89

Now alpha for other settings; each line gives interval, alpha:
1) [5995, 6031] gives -2.688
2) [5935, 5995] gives -2.697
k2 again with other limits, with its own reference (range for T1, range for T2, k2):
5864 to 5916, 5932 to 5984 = 3.95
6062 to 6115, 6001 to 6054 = 3.98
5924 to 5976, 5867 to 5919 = 3.93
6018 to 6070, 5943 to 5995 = 3.95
